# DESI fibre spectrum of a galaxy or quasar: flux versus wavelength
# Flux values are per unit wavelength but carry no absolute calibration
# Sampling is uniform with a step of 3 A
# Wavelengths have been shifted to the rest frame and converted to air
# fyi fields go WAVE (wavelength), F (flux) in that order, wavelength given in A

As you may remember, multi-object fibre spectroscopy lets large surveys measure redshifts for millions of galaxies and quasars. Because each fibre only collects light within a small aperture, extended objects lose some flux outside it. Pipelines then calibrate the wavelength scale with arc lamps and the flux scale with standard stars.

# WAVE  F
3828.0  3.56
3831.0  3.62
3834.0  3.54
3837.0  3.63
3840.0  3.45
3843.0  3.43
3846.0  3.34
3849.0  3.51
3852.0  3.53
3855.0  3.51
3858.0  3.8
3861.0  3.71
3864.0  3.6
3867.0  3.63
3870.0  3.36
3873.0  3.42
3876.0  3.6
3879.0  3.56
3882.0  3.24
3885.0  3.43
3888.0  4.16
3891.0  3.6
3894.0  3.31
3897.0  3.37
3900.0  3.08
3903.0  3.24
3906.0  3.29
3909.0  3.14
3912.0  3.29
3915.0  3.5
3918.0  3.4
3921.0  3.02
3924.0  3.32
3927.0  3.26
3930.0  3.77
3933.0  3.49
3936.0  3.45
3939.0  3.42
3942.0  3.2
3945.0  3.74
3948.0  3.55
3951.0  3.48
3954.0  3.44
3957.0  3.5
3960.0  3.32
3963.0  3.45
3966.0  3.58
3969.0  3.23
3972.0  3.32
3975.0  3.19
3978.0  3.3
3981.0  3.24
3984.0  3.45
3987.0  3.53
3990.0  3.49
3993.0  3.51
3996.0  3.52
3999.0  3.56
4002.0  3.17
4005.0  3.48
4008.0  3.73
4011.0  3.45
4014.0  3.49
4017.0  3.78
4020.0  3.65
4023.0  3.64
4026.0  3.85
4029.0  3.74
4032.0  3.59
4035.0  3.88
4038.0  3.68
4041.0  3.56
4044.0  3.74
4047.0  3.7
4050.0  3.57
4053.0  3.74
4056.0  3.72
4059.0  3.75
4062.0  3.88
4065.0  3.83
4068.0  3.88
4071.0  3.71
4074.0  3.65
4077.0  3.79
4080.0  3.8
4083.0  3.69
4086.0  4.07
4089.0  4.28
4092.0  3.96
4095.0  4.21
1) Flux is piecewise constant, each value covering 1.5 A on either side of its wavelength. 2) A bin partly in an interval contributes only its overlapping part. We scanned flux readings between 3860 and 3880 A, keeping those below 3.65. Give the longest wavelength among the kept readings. 3879.0 A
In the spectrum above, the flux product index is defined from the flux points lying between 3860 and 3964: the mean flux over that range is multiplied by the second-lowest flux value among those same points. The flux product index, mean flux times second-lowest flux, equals 10.6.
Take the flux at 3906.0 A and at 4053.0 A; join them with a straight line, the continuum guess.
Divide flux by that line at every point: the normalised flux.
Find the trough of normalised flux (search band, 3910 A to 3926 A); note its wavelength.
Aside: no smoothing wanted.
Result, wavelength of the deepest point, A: 3921.0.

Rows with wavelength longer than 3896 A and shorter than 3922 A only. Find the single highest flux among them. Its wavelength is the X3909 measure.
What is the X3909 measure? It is 3915.0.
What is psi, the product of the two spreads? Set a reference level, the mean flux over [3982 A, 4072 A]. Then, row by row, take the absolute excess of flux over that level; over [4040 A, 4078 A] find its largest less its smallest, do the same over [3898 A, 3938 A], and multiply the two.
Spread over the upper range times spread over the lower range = 0.11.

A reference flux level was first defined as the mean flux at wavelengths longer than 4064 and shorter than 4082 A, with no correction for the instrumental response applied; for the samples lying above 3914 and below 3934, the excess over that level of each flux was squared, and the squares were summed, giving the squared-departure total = 1.3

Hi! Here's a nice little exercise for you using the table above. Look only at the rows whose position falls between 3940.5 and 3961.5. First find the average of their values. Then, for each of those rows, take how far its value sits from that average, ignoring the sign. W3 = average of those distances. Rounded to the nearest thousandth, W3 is 0.121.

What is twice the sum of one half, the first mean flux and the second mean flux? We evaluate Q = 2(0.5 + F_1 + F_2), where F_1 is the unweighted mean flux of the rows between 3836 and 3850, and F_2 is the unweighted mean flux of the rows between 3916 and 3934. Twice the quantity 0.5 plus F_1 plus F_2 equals 14.7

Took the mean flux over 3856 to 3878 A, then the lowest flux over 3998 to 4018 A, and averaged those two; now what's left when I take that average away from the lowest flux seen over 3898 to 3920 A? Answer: -0.30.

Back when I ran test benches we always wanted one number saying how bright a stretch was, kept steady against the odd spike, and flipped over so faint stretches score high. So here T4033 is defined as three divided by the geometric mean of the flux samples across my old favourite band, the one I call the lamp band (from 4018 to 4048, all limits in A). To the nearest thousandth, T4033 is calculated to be 0.810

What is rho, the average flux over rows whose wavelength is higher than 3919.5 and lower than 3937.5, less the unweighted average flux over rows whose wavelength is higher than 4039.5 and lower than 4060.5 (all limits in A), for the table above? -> -0.30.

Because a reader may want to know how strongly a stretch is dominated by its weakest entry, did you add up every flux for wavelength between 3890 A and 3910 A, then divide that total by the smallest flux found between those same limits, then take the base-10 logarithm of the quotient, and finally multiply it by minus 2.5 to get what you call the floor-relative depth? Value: -2.18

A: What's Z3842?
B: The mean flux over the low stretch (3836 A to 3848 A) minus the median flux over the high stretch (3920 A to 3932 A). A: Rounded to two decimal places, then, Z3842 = 0.17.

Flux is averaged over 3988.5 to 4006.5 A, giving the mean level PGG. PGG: 3.5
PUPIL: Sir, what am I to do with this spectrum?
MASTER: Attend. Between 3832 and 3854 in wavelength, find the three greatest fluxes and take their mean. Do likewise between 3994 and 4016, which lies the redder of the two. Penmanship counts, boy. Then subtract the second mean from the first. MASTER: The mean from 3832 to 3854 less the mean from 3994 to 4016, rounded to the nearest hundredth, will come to -0.04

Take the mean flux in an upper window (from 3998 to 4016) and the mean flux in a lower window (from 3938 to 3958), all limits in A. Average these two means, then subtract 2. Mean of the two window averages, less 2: 1.48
